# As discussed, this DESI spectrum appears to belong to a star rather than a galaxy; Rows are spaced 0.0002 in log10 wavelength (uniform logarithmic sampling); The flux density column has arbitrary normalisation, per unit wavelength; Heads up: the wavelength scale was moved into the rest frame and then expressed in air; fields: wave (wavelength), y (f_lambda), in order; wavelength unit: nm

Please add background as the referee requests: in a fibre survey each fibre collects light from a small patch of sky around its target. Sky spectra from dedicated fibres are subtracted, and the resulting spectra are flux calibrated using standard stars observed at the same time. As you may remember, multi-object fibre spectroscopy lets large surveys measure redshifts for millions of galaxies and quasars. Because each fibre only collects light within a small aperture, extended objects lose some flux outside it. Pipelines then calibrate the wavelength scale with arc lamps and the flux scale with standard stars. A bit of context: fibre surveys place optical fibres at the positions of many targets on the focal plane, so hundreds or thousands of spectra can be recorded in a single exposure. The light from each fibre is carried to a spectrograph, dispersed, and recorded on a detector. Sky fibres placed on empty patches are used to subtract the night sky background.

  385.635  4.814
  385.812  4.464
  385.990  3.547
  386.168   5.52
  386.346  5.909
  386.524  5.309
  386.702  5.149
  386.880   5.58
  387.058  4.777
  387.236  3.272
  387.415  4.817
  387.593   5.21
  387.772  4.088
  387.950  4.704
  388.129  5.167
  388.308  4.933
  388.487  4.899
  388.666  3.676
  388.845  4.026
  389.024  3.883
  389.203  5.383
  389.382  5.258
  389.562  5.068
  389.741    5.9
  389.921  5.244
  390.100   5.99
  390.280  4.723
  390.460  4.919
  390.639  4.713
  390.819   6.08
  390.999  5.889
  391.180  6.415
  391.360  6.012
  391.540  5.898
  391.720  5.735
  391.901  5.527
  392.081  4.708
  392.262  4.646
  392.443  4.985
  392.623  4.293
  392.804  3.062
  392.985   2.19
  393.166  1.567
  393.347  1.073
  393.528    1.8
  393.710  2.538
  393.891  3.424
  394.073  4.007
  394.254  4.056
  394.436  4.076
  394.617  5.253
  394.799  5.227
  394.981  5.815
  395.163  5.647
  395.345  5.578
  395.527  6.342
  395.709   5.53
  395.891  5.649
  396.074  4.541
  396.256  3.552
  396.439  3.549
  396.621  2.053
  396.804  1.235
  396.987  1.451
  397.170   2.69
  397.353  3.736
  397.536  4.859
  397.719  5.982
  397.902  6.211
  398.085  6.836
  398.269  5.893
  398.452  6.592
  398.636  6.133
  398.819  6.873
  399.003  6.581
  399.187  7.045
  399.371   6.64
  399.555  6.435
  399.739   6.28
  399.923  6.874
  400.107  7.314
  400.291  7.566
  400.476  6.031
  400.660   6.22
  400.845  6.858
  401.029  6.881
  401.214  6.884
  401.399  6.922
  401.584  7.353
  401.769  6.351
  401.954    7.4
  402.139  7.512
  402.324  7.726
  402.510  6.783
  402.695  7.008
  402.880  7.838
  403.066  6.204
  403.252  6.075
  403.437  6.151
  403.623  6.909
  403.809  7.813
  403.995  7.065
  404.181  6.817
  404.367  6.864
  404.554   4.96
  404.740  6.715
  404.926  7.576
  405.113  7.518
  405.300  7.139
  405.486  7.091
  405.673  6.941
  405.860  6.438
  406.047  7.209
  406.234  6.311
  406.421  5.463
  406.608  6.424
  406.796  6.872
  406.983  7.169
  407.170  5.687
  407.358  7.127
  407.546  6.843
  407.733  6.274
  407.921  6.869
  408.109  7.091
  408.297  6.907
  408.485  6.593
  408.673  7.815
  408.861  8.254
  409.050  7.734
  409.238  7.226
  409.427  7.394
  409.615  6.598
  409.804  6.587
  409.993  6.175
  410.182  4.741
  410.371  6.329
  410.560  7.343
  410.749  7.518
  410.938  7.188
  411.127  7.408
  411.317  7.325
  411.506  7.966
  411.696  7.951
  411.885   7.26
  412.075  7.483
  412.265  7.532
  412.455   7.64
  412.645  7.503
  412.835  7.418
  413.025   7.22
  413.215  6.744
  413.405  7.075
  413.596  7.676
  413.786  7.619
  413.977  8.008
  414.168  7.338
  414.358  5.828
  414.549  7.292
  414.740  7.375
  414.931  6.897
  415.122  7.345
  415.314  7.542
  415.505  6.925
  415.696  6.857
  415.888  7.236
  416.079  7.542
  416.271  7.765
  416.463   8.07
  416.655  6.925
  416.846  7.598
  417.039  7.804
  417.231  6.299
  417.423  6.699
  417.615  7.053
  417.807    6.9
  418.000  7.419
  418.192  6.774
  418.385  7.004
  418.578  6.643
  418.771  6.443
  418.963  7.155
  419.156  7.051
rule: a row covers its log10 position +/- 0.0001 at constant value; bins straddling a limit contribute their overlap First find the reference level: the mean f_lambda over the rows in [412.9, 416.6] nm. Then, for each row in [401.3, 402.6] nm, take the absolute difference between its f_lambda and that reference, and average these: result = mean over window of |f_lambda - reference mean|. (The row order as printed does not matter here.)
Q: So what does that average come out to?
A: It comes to 0.38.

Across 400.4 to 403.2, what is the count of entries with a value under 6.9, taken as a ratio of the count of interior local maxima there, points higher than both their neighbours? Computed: 2.7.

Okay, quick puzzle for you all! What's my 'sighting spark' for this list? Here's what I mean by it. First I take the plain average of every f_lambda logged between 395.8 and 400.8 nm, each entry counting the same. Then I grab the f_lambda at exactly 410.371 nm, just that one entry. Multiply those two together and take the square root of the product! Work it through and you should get 5.8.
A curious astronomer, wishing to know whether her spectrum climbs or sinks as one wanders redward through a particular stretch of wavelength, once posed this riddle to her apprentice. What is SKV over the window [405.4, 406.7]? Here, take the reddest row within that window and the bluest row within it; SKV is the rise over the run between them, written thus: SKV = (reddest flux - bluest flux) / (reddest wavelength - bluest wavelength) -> -1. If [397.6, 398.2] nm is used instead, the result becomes 2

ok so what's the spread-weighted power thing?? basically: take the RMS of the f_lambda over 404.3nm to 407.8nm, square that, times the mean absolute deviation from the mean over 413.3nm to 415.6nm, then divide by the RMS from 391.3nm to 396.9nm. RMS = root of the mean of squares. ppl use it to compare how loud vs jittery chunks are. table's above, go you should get 3.8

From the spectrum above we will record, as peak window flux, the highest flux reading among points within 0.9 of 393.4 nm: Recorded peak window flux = 4.293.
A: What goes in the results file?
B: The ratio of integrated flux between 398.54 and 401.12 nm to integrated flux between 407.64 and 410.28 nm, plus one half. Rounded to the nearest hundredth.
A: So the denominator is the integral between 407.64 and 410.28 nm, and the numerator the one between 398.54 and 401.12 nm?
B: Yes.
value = 1.45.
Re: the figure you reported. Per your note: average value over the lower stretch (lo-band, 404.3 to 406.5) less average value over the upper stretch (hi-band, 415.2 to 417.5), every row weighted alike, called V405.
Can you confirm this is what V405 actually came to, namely -0.6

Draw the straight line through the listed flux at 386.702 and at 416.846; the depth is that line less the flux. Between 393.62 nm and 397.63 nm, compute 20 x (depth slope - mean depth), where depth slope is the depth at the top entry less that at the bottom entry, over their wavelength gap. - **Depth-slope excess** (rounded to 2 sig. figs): -45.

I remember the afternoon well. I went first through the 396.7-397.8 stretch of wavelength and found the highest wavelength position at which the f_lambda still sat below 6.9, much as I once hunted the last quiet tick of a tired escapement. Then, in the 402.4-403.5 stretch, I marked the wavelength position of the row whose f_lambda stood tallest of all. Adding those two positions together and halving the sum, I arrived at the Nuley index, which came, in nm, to 400.30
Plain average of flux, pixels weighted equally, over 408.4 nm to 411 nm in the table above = 7.0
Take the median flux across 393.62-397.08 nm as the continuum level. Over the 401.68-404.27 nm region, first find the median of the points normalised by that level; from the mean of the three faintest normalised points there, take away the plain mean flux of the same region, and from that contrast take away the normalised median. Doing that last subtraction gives -7.2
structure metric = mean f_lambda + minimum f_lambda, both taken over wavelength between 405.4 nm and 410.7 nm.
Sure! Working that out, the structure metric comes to 11.5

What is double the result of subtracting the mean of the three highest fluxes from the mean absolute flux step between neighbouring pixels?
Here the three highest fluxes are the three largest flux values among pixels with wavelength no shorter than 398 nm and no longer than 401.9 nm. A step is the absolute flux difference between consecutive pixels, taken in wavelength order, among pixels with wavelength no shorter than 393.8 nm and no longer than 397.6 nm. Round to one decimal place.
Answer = -13.6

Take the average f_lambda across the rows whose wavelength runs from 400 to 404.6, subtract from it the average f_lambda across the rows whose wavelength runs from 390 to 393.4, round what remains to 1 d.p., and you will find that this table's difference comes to 2.2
